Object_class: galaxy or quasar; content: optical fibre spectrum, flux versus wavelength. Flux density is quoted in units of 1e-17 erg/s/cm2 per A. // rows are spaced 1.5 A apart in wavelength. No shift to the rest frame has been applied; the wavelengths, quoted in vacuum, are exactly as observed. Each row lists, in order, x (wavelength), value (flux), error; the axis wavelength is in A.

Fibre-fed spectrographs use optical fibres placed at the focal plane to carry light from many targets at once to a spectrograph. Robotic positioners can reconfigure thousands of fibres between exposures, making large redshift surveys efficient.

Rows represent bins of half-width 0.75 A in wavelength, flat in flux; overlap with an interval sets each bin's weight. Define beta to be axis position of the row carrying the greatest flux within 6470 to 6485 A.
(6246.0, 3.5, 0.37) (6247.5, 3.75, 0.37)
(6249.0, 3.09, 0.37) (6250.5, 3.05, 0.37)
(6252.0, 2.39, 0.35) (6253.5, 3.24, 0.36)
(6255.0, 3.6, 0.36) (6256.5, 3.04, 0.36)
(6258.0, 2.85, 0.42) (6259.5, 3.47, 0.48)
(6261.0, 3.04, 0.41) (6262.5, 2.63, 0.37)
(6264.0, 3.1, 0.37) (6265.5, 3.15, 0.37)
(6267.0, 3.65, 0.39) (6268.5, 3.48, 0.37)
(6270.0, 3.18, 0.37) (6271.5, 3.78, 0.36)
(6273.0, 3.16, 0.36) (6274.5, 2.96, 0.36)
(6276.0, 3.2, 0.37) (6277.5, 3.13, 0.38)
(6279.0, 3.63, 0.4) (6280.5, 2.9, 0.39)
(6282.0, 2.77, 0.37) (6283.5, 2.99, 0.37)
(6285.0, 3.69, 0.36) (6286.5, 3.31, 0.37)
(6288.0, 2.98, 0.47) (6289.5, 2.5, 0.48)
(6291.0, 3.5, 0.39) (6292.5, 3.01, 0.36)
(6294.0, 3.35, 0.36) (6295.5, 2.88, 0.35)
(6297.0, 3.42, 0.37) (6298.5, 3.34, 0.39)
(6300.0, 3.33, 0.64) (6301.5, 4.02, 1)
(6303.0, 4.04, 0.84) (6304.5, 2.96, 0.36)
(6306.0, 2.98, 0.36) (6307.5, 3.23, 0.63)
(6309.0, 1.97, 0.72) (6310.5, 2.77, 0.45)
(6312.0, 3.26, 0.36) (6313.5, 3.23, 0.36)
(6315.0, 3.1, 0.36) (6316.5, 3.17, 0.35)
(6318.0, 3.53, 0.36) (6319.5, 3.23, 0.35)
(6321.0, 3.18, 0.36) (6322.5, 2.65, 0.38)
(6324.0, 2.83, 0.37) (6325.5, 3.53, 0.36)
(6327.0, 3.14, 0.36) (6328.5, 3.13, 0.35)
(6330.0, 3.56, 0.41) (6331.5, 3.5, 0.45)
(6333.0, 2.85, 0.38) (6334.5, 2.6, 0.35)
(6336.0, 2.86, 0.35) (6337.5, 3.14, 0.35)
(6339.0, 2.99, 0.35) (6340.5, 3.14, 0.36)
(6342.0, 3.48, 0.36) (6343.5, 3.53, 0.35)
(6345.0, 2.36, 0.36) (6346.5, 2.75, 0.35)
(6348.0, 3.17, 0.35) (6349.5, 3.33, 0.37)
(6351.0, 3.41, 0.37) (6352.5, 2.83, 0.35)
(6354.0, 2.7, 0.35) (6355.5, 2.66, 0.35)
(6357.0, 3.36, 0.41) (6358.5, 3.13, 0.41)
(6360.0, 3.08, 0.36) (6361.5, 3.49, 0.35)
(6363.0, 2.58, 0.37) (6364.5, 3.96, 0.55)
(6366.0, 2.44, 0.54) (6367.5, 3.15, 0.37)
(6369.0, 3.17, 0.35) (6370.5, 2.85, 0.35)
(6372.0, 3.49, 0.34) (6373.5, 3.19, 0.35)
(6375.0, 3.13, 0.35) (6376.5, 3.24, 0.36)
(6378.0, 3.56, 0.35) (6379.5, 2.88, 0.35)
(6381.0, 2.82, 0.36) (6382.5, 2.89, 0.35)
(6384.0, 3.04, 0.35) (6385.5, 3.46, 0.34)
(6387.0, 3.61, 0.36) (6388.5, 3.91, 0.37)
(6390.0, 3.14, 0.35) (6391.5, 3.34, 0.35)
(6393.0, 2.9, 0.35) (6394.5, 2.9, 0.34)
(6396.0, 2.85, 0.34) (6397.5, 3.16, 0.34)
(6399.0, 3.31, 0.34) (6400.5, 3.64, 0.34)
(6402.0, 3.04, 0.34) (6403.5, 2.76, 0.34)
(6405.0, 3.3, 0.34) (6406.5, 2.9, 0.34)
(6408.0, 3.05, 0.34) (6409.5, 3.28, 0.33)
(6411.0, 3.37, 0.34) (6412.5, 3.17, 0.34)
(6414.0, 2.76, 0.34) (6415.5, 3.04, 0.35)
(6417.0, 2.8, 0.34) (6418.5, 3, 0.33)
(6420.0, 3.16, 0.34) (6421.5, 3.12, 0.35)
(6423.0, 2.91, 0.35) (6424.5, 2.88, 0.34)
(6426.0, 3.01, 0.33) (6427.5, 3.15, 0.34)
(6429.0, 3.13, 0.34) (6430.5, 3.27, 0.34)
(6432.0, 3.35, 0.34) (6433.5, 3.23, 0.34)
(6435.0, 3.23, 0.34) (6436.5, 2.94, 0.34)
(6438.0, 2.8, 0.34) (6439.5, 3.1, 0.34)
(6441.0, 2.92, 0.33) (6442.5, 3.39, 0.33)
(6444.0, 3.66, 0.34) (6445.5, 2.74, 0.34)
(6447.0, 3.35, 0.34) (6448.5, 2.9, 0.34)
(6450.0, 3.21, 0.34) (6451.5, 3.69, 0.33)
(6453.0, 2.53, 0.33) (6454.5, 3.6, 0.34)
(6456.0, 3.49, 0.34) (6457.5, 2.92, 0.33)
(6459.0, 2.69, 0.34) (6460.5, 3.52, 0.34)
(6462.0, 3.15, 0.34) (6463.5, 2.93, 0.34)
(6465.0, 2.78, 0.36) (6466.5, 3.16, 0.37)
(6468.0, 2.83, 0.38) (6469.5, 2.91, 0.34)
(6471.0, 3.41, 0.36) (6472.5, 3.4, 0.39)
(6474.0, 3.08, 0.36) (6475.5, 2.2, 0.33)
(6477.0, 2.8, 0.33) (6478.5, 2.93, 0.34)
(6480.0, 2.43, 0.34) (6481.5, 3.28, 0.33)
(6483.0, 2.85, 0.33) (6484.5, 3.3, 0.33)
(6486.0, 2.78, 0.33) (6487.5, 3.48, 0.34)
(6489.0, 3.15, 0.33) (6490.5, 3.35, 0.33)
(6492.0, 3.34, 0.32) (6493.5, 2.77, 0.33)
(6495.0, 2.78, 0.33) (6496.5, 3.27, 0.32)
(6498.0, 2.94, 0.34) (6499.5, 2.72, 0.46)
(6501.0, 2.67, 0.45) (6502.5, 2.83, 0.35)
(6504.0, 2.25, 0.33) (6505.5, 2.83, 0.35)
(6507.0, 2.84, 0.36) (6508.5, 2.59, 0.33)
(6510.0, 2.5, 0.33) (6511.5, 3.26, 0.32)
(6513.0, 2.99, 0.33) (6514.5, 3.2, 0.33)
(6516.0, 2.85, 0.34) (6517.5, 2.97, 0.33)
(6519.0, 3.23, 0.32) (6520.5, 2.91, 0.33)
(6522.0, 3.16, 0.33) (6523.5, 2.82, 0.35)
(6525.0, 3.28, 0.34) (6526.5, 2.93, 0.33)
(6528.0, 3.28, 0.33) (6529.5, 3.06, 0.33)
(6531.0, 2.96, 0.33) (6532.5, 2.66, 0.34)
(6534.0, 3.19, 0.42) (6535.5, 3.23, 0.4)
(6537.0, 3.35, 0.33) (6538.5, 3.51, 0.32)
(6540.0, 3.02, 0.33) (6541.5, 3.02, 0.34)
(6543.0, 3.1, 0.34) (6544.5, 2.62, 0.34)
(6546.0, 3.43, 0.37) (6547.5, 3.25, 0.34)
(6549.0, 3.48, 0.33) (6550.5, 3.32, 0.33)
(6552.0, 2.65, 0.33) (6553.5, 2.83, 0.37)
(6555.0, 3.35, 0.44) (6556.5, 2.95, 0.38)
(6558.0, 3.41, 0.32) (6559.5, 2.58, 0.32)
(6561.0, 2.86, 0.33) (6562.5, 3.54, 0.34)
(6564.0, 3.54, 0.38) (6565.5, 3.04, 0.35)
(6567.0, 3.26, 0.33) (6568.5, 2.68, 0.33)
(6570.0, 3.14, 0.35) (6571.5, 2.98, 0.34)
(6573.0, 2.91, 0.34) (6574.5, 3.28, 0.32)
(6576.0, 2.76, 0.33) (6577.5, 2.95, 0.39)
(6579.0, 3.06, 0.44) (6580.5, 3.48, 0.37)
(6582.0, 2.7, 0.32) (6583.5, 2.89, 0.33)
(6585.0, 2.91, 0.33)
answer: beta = 6471.0 A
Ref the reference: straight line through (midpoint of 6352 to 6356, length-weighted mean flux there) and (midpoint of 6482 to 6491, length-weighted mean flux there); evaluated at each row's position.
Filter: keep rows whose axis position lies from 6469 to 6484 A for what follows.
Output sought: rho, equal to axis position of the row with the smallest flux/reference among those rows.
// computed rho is 6475.5 A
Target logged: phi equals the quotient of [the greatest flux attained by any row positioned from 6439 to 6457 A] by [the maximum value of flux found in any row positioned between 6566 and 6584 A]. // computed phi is 1.06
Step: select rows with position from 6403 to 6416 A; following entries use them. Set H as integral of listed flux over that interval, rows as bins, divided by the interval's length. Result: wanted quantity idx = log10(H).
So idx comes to 0.488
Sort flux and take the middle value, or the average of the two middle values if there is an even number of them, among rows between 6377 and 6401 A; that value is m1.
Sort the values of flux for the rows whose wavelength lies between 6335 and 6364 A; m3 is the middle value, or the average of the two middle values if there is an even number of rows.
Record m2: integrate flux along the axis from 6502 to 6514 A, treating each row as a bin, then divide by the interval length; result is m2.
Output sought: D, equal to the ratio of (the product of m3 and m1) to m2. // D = 3.56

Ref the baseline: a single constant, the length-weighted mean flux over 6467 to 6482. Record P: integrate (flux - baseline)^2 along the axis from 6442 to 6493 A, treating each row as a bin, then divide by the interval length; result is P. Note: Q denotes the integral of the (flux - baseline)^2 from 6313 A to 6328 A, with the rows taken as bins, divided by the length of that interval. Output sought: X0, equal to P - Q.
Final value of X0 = 0.04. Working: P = 0.16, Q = 0.12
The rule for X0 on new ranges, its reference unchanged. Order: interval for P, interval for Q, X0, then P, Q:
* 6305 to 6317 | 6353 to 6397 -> -0.01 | 0.16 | 0.18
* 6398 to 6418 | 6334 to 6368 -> -0.07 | 0.10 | 0.17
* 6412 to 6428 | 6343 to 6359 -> -0.11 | 0.02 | 0.14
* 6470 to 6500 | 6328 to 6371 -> -0.04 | 0.12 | 0.16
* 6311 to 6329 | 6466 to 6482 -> -0.02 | 0.11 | 0.13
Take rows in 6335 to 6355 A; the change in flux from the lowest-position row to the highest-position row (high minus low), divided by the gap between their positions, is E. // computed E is -0.01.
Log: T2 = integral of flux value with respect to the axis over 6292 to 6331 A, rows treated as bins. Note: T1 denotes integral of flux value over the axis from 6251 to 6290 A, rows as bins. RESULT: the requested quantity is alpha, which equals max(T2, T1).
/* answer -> 124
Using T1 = 123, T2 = 124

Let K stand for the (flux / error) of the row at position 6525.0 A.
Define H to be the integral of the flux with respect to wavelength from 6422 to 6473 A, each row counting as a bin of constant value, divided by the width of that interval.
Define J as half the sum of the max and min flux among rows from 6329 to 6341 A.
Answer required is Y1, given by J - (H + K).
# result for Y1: -9.7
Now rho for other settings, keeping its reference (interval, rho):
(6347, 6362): 6355.5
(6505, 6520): 6510.0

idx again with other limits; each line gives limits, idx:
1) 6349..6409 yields 0.497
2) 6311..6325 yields 0.496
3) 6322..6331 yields 0.500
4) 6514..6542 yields 0.489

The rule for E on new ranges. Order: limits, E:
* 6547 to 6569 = -0.03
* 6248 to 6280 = 0.02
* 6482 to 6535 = 0.01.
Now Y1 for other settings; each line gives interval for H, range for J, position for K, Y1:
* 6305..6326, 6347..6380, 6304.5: -8.1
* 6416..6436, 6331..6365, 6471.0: -9.4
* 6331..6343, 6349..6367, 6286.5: -8.8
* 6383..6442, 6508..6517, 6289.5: -5.5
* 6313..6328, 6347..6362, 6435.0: -9.6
